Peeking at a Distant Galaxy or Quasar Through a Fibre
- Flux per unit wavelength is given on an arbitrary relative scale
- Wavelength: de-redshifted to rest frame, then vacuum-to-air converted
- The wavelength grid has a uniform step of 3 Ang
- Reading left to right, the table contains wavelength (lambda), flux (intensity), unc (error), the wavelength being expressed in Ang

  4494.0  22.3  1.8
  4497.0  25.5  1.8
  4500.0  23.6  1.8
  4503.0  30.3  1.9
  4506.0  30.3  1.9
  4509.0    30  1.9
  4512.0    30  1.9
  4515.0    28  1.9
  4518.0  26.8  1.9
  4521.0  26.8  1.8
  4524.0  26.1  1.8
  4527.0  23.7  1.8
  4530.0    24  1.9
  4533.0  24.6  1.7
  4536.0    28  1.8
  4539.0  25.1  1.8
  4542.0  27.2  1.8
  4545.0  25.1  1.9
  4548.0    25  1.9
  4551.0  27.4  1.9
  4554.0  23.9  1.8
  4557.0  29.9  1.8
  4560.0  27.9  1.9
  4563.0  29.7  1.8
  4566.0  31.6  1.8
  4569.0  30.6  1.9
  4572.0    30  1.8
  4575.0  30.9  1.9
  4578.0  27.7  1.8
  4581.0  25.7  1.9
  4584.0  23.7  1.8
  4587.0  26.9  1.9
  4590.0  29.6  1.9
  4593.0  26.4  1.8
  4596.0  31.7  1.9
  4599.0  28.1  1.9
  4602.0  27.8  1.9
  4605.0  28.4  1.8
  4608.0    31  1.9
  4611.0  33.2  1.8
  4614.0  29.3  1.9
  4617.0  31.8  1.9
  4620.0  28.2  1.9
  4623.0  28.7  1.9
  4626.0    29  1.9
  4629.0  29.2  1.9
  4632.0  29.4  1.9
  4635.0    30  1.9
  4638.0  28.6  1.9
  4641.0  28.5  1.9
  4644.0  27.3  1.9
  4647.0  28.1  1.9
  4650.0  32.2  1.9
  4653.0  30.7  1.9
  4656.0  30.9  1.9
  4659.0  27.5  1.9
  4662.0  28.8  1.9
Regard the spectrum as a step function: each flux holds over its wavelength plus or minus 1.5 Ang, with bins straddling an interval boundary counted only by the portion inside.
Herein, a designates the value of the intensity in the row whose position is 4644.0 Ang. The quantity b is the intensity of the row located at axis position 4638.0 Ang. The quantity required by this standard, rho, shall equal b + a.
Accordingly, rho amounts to 55.9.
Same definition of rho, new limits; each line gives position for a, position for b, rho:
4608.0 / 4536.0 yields 59.0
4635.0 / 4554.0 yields 53.9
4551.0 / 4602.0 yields 55.2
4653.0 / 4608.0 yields 61.7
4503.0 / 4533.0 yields 54.9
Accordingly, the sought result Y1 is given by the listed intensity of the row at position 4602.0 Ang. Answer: 27.8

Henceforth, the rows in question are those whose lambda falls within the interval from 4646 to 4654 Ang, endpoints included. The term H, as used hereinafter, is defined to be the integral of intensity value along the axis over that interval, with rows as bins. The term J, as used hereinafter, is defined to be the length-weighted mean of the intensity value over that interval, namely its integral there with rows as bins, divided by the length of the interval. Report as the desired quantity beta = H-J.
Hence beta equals 213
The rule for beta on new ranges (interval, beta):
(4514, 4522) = 190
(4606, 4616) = 280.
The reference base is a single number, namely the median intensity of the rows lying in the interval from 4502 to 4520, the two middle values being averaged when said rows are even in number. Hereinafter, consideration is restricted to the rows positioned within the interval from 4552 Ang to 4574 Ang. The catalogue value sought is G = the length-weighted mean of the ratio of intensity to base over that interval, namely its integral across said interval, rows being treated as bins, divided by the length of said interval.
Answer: 0.970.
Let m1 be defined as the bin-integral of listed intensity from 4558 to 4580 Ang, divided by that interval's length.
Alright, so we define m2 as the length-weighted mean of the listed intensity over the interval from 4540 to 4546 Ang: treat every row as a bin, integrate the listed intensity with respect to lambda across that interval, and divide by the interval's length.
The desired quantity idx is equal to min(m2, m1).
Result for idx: 26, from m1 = 29.7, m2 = 26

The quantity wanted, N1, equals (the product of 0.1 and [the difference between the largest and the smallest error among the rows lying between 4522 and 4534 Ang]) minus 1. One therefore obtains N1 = -0.98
